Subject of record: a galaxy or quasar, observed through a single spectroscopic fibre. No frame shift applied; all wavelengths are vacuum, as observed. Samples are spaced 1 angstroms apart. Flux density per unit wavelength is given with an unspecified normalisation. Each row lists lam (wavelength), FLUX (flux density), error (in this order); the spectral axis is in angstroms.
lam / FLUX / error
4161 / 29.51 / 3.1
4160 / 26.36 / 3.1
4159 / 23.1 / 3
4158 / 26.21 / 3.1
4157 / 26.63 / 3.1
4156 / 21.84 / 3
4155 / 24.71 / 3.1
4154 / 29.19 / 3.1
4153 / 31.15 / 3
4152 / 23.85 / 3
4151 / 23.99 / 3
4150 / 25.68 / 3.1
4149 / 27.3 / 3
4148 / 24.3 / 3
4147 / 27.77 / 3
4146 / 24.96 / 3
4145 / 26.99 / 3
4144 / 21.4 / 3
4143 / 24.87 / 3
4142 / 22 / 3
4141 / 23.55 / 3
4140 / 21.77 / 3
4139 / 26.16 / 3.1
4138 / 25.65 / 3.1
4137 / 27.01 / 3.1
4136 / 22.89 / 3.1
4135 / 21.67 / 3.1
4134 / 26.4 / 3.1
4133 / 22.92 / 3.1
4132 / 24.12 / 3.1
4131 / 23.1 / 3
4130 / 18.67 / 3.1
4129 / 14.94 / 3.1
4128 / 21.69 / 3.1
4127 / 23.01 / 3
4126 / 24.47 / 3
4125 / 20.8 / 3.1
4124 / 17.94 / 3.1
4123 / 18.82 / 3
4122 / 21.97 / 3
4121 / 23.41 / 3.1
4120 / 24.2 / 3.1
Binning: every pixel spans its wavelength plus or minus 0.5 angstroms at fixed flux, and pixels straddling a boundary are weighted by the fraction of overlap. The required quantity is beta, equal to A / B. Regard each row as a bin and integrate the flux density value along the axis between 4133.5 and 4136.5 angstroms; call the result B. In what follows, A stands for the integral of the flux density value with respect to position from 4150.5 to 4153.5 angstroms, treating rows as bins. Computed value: 1.11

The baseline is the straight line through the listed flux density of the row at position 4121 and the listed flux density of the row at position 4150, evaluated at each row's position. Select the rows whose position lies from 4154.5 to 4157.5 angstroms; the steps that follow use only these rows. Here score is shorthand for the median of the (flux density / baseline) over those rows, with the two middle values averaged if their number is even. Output 0.95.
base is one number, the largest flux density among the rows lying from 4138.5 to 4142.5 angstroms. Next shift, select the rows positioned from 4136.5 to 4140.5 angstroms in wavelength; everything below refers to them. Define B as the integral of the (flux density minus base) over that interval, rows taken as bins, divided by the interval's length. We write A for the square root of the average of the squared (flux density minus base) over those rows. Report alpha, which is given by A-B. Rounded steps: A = 2.3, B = -1.0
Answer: 3.3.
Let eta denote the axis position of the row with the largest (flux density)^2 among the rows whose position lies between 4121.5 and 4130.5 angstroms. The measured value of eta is 4126 angstroms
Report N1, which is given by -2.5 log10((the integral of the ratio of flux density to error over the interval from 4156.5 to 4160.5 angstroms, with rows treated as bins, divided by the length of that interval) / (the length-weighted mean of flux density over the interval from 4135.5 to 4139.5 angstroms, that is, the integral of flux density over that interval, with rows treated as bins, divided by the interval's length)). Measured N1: 1.21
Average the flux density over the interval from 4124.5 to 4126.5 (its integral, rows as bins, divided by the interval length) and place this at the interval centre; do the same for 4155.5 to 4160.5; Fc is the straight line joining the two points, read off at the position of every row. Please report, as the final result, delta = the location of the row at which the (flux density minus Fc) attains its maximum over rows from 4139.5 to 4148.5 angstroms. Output 4147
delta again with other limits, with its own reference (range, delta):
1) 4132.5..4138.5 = 4137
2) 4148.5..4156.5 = 4153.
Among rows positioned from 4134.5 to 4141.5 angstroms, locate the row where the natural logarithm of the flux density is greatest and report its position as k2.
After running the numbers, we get 4137 angstroms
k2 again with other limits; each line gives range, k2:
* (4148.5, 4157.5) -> 4153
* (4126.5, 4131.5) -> 4131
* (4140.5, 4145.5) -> 4145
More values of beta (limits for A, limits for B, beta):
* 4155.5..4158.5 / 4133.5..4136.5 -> 1.05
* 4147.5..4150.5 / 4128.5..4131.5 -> 1.36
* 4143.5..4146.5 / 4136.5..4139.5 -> 0.93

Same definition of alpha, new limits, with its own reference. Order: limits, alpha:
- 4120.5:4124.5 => 11.7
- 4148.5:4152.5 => 2.7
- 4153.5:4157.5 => 3.3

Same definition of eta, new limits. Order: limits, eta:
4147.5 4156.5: 4153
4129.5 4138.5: 4137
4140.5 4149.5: 4147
